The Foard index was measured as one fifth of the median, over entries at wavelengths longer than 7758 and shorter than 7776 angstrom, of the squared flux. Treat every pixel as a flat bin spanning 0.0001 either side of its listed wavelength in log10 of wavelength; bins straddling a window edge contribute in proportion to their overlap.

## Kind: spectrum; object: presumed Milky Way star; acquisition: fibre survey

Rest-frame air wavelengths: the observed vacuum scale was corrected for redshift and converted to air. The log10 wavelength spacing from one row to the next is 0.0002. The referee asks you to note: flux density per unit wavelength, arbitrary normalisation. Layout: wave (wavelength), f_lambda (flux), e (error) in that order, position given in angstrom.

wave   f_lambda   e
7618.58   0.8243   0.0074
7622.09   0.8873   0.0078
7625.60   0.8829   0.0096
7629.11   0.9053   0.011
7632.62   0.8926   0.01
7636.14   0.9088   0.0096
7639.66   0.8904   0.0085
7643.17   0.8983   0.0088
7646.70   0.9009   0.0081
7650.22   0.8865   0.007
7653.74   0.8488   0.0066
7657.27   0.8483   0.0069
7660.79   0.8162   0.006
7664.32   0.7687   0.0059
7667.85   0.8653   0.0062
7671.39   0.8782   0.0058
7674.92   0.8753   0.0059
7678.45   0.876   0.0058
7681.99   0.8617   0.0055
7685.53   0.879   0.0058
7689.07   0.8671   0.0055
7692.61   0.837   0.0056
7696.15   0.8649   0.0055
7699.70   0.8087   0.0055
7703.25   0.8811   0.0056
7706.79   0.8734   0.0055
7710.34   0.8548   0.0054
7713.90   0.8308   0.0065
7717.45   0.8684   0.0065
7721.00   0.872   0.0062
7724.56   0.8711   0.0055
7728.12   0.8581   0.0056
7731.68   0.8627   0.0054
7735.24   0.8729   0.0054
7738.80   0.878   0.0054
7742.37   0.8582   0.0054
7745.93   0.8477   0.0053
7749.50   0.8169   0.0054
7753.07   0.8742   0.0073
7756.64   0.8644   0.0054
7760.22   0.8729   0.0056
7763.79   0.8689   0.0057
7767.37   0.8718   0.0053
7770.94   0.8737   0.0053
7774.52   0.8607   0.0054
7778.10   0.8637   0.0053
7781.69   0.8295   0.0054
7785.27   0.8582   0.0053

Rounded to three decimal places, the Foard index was 0.152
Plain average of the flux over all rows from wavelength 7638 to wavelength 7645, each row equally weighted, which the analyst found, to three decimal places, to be 0.894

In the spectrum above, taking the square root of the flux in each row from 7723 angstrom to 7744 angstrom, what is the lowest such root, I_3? 0.926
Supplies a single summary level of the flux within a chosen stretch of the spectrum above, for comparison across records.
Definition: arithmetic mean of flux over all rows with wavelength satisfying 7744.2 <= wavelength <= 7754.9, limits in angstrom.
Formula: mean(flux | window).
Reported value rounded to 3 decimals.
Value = 0.846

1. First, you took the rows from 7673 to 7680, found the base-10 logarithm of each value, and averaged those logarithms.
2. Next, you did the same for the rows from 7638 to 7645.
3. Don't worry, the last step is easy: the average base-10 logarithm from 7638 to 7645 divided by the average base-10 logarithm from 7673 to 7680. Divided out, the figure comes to 0.84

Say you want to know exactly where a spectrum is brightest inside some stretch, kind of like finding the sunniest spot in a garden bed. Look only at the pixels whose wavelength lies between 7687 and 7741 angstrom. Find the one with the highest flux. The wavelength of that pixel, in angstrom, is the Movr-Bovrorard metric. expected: 7703.25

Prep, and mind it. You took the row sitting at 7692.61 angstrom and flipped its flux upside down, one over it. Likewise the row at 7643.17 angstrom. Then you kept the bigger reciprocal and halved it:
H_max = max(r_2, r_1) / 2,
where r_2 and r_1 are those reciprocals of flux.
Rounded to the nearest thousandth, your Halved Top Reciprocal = 0.597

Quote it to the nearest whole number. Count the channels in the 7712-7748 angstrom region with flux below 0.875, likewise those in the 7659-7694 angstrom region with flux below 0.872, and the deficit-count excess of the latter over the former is -3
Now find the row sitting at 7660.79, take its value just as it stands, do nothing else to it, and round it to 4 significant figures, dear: 0.8162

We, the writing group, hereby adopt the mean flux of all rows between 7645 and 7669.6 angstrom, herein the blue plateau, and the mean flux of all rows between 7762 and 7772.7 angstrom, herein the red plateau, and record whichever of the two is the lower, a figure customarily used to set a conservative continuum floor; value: 0.848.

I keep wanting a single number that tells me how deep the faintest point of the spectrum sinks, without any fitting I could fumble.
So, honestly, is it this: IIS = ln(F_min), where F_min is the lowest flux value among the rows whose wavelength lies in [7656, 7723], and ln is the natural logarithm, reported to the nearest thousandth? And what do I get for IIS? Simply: -0.263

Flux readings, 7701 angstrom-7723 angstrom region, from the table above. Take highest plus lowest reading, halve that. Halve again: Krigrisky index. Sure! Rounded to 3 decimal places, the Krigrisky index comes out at 0.428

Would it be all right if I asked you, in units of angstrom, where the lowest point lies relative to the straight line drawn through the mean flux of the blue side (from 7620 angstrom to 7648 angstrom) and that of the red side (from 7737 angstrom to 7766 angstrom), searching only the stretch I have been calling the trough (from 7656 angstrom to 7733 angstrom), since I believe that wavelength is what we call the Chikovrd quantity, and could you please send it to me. 7664.32 angstrom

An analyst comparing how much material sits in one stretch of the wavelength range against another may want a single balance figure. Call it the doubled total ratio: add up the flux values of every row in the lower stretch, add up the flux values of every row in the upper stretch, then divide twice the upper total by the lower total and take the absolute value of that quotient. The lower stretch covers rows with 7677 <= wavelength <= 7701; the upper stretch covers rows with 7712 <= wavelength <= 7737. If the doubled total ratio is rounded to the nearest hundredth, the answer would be 2.01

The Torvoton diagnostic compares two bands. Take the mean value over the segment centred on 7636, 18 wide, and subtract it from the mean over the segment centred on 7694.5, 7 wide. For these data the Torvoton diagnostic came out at -0.05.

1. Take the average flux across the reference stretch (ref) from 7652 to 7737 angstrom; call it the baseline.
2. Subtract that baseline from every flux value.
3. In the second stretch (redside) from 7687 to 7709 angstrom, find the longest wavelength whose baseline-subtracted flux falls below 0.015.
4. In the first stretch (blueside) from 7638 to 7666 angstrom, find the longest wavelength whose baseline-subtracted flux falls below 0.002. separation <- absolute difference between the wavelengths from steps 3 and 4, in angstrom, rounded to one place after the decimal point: 35.4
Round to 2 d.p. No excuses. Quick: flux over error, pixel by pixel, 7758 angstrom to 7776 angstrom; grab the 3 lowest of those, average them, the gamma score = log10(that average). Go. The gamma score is 2.19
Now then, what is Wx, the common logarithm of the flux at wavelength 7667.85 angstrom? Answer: -0.063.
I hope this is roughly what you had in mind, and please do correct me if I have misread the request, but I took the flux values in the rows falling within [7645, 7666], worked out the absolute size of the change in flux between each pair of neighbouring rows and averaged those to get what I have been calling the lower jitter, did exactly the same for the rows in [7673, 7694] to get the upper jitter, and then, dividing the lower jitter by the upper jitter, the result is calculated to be 1.78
